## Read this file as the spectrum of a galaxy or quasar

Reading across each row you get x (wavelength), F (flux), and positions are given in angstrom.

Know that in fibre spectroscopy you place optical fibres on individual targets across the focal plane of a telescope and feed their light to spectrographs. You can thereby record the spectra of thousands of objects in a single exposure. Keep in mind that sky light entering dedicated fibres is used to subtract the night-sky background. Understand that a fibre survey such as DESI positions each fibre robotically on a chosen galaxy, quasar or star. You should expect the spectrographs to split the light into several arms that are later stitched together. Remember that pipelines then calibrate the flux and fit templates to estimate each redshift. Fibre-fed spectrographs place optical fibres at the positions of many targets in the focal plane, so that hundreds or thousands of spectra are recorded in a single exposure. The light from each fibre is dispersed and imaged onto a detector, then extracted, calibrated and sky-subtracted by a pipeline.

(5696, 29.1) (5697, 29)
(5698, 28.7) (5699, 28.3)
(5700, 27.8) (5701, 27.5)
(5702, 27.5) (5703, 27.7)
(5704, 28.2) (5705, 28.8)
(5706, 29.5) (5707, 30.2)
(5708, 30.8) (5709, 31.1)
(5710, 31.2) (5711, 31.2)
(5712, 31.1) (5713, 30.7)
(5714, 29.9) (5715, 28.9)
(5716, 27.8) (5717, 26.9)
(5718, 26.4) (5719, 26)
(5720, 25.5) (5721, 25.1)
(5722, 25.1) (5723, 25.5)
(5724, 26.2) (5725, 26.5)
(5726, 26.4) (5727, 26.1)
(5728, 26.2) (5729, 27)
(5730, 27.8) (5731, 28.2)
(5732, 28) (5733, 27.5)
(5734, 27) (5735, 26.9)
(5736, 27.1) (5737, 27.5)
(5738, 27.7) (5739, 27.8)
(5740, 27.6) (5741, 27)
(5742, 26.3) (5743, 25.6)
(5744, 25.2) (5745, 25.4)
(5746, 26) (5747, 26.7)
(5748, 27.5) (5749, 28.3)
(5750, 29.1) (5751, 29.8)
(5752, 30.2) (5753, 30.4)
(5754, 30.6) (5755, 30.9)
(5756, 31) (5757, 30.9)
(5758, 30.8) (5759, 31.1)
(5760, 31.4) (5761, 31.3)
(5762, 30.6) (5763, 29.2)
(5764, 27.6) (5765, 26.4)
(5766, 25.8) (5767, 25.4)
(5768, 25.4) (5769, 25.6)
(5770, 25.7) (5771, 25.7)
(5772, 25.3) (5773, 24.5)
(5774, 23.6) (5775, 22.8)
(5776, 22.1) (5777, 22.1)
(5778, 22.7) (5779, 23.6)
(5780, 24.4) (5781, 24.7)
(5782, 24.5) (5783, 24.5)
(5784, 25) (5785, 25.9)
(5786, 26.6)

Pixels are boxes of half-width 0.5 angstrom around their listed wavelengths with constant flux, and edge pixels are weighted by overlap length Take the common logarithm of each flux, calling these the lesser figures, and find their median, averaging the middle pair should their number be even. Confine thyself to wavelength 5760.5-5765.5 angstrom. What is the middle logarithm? 1.47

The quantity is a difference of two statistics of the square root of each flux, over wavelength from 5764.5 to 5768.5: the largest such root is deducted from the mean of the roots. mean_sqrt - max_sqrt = -0.064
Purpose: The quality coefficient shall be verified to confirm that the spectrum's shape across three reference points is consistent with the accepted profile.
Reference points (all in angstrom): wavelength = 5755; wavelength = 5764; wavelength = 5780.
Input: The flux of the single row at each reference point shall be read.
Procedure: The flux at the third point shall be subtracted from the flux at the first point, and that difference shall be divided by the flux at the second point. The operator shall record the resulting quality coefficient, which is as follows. 0.24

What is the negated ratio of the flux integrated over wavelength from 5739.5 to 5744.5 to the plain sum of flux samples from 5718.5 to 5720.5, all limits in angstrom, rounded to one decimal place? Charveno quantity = -2.6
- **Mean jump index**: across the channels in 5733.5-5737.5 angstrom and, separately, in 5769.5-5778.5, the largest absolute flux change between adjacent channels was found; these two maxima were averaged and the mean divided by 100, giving 0.0065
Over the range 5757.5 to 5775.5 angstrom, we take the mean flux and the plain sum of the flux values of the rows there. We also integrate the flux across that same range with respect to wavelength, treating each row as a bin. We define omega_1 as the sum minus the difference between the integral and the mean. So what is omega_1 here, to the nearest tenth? 27.1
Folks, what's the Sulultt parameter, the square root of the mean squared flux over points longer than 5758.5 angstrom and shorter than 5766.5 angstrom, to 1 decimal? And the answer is 29.3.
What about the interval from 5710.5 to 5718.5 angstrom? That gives 29.2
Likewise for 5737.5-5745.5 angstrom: 26.6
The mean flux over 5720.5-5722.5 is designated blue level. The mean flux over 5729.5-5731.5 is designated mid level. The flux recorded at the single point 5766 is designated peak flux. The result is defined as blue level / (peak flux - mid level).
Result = -11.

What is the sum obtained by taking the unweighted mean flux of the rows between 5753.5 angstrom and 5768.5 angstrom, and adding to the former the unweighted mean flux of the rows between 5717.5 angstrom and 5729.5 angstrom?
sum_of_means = 55.2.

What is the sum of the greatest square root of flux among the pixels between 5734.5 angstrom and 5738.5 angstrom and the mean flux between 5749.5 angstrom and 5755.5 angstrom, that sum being 35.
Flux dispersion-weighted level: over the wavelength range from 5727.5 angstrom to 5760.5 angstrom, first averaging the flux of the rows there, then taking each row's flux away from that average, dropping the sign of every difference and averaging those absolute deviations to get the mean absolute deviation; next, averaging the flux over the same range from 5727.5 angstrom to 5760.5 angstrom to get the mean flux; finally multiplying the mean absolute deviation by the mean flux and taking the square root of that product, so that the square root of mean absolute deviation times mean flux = 6.7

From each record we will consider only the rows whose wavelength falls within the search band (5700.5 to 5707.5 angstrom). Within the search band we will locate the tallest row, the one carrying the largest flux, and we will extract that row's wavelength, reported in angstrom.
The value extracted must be 5707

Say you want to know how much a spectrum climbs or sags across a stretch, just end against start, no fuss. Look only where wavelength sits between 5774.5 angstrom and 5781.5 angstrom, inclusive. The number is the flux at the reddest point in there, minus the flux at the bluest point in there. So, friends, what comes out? 1.9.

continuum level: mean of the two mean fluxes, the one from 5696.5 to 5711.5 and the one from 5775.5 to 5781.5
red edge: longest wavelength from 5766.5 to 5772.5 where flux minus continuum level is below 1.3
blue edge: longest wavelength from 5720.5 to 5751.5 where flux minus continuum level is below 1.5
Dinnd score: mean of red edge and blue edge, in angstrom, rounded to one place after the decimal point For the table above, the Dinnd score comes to 5760.0 angstrom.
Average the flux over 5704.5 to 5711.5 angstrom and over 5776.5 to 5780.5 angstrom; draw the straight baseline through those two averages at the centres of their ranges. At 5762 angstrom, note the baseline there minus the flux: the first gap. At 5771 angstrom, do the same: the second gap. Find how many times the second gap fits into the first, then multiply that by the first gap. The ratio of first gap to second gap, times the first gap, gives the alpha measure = -19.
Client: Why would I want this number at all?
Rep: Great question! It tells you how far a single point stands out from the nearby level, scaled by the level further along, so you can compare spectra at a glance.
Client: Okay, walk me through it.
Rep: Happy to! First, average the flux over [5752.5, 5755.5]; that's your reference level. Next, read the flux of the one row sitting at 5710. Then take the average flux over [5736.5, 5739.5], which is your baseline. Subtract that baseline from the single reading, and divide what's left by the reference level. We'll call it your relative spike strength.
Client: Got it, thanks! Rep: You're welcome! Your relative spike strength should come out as 0.12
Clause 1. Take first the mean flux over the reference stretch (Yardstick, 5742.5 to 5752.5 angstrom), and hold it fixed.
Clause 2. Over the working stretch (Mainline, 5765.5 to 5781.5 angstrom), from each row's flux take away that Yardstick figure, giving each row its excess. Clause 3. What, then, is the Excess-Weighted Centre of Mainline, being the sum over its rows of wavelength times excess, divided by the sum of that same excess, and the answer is 5774.8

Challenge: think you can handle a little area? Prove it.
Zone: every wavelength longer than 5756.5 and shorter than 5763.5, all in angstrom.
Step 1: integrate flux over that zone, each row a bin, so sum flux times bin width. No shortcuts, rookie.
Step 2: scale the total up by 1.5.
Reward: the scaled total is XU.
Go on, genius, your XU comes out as 323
